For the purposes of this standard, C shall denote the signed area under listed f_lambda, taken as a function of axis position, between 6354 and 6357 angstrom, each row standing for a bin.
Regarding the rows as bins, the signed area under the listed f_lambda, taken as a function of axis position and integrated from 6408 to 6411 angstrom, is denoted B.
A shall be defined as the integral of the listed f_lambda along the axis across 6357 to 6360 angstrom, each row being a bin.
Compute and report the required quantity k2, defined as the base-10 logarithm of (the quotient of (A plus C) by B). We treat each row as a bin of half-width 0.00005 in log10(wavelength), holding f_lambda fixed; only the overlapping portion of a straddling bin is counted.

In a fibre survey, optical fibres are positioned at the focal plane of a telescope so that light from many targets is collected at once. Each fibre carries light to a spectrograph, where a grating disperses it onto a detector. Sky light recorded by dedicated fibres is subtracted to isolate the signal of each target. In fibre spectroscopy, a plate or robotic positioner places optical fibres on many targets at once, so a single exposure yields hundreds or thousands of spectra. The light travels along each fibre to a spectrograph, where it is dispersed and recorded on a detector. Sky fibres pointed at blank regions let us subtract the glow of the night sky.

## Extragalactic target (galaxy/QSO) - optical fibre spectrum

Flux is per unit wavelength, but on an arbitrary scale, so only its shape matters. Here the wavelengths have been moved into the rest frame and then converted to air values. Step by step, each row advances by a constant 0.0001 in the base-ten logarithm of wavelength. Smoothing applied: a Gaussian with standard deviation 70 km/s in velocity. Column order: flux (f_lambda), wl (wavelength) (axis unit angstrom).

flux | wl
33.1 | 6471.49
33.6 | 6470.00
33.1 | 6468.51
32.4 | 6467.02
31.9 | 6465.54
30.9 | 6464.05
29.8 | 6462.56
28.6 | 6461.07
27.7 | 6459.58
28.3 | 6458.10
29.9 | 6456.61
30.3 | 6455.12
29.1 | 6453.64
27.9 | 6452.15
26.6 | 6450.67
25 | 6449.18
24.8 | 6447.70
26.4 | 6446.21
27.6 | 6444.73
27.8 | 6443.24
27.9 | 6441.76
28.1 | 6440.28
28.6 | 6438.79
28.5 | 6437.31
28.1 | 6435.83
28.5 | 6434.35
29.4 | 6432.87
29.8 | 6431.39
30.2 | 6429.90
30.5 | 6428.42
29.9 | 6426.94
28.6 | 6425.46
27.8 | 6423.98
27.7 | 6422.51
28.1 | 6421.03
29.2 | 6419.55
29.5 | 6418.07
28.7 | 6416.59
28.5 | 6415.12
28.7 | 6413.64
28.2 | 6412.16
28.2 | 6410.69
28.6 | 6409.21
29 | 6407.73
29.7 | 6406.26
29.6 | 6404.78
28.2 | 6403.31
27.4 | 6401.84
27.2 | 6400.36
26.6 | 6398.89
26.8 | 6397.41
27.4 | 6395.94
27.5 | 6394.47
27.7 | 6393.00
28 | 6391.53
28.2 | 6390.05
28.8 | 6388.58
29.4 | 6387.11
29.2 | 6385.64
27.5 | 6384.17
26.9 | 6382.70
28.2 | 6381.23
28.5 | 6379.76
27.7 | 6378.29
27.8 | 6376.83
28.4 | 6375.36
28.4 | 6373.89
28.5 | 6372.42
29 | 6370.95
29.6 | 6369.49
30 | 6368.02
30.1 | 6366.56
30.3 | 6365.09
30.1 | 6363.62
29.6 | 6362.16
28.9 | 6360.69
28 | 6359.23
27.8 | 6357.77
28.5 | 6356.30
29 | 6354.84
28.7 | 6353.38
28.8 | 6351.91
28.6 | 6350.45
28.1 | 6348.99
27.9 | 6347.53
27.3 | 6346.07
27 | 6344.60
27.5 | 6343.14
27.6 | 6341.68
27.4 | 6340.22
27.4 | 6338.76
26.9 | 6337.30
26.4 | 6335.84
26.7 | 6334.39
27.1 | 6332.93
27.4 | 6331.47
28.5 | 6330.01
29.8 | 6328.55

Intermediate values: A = 83.8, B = 85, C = 86.4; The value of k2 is 0.30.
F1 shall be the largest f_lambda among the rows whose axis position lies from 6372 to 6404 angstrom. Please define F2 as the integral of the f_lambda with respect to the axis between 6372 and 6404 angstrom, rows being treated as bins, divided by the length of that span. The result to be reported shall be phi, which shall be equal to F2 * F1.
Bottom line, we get 821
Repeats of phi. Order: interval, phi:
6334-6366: 853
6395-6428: 848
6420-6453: 857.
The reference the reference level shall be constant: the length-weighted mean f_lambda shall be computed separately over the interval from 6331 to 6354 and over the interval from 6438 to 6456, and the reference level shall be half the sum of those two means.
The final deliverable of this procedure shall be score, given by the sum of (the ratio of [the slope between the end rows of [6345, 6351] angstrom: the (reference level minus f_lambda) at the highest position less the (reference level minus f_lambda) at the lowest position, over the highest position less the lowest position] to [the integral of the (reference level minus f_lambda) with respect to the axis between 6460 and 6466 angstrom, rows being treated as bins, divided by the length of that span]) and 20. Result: 20.12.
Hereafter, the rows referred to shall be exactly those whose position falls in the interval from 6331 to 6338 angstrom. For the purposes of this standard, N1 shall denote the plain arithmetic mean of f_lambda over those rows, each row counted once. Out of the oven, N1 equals 26.9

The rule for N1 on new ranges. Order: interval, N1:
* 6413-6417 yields 28.6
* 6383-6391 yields 28.6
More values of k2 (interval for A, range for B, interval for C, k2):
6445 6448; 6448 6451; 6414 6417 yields 0.33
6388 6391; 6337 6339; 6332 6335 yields 0.49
